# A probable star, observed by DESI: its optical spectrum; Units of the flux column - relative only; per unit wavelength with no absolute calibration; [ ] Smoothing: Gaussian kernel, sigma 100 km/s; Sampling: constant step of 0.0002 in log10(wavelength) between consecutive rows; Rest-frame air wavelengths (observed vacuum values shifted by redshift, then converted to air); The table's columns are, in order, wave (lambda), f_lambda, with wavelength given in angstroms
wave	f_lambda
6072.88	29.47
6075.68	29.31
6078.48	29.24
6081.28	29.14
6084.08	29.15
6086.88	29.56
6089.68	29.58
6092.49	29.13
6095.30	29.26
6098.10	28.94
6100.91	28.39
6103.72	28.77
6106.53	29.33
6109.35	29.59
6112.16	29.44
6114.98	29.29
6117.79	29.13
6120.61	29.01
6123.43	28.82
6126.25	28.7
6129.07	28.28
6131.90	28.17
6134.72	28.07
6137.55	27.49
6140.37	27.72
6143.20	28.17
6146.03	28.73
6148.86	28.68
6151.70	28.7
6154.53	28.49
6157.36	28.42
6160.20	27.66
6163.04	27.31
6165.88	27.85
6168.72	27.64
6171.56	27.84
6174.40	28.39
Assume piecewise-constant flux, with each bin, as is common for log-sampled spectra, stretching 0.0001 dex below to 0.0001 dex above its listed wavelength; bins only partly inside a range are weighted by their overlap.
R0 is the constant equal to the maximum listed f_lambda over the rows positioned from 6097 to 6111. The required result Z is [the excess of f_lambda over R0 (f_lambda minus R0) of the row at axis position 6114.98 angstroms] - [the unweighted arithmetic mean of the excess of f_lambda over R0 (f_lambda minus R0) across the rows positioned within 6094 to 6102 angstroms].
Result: 0.4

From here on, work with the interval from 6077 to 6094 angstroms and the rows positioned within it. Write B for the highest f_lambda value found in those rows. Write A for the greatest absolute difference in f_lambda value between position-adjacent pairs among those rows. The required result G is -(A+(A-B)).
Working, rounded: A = 0.45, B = 29.58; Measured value 28.7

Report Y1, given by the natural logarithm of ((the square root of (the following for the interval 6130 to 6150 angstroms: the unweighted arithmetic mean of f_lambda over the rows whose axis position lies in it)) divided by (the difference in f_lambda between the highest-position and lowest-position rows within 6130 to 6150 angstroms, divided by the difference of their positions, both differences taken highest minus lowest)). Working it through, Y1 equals 5.2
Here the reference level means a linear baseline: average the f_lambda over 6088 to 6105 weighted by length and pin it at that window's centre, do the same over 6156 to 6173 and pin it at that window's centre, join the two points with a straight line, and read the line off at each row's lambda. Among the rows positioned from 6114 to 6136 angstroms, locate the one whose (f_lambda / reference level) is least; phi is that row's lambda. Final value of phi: 6134.72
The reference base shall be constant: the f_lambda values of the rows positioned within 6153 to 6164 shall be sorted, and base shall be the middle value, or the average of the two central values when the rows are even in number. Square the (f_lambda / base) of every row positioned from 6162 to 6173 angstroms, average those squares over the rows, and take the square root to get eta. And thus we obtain 0.99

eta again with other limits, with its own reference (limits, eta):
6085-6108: 1.04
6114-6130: 1.03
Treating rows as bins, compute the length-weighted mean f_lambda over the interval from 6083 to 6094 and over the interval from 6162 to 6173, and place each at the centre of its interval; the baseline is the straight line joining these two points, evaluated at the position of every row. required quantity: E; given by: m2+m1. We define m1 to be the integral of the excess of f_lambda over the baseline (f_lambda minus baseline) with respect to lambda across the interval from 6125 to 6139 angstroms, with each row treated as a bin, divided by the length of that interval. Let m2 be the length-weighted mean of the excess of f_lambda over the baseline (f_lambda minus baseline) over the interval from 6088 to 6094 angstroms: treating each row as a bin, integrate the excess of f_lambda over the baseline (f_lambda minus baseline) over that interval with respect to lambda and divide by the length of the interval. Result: -0.24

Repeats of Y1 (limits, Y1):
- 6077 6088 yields 5.0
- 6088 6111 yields 9.3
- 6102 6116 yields 4.8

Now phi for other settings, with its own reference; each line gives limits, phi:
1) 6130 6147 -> 6137.55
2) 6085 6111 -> 6100.91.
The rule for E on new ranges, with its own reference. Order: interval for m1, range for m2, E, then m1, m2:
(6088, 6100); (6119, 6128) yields 0.18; -0.04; 0.2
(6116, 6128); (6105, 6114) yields 0.79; 0.26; 0.5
